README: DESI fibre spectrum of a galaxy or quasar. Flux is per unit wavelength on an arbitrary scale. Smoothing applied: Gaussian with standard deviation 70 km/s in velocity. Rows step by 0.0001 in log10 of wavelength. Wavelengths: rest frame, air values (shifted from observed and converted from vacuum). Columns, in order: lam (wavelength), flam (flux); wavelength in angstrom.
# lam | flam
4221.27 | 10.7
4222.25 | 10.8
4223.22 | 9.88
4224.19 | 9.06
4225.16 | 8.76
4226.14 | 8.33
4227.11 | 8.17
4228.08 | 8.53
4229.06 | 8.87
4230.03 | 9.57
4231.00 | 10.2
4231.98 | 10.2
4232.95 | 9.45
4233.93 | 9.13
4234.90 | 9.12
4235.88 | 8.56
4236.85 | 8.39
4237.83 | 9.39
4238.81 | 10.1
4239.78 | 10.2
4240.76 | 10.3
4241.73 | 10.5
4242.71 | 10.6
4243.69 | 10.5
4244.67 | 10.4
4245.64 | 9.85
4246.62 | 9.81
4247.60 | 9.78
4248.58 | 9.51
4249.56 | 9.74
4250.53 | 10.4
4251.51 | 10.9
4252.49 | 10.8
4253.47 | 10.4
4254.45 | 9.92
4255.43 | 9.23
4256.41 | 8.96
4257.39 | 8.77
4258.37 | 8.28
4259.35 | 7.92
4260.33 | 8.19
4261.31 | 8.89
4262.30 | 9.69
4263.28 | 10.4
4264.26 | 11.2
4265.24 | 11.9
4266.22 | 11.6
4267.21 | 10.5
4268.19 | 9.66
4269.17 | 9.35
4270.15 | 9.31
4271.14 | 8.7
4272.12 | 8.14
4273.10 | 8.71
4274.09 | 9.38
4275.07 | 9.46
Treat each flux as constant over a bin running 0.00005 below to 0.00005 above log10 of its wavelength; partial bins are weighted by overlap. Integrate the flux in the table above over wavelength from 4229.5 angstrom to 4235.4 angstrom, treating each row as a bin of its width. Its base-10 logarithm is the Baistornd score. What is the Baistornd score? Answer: 1.75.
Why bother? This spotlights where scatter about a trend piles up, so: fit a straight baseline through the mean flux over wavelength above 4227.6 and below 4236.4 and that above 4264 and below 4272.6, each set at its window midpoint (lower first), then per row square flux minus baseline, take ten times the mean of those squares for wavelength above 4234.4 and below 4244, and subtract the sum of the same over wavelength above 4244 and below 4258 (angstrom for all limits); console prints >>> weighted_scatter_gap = -0.1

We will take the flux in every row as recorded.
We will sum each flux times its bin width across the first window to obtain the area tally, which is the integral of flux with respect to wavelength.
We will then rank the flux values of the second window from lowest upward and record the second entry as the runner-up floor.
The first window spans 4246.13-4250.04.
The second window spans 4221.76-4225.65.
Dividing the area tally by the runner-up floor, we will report 4.2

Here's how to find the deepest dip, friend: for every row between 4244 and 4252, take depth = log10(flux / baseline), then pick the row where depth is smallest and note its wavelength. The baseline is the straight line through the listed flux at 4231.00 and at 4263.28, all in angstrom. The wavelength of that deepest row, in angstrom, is 4248.58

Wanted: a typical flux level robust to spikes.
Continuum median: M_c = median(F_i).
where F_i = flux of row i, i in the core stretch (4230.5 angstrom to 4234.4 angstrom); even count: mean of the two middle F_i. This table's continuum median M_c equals 9.8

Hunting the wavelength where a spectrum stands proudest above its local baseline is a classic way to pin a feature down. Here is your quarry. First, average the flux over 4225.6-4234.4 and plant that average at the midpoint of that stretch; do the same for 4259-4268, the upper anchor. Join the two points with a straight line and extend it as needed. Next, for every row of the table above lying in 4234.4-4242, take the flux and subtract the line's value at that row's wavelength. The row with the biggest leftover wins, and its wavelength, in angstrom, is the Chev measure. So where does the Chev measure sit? 4241.73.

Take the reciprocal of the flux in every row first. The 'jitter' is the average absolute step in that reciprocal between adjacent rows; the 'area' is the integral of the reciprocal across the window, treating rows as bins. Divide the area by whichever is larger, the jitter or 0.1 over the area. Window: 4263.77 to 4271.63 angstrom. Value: 6.0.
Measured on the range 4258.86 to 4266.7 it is 6.5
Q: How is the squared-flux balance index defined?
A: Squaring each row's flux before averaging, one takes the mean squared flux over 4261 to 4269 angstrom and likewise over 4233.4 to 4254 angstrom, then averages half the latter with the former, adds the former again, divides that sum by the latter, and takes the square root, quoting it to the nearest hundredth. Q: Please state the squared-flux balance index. 1.39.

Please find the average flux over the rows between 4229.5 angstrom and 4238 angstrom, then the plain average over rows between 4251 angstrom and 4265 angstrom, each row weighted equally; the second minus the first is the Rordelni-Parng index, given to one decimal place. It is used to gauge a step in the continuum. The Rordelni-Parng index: 0.2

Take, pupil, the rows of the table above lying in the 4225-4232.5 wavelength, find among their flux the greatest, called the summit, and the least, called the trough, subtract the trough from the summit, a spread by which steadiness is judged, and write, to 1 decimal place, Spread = 2.0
